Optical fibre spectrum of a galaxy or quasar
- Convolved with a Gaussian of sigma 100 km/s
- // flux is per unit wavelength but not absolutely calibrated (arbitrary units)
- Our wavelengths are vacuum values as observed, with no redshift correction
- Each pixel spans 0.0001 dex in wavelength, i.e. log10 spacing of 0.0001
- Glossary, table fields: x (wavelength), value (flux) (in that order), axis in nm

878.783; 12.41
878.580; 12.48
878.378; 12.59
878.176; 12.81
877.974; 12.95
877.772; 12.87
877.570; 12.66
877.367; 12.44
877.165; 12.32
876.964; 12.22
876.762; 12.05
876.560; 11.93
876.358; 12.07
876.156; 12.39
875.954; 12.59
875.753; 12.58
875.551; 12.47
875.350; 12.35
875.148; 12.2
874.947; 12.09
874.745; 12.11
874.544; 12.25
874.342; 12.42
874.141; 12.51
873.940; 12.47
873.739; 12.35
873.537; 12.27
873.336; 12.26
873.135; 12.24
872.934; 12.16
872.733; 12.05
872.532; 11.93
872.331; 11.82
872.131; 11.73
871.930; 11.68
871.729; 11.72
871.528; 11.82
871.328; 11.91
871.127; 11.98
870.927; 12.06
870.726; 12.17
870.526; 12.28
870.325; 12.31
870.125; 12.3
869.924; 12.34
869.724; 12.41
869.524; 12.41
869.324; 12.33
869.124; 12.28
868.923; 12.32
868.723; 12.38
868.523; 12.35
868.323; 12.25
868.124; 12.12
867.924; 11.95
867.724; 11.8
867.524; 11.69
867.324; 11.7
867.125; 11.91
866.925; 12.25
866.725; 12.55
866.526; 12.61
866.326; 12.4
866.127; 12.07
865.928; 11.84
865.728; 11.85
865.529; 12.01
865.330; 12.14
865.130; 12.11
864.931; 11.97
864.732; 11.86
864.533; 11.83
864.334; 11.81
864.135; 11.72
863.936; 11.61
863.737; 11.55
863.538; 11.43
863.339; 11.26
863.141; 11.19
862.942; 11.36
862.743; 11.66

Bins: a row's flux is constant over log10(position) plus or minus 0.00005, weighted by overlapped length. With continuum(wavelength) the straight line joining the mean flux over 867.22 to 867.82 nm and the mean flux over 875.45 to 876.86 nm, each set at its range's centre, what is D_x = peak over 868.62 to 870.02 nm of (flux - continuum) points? 0.57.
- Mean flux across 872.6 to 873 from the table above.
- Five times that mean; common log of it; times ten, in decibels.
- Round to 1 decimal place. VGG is 17.8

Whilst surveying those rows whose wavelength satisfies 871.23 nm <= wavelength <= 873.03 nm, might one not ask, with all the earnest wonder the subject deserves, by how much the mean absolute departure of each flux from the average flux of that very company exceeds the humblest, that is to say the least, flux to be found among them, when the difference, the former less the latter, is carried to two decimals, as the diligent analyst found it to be -11.55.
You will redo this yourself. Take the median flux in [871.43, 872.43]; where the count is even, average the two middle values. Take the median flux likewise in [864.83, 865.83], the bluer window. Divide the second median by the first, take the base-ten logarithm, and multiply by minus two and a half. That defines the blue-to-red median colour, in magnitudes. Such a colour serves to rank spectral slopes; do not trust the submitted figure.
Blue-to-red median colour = -0.03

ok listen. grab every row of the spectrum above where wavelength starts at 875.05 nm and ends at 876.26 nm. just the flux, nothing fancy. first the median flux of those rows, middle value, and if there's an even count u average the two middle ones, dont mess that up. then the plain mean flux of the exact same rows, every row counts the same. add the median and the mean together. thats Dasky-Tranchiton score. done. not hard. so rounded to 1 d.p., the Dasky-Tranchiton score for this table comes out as 24.9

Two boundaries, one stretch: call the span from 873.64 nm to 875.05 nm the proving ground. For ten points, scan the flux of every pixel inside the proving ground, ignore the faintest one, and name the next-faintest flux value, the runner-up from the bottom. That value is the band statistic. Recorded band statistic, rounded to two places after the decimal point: 12.11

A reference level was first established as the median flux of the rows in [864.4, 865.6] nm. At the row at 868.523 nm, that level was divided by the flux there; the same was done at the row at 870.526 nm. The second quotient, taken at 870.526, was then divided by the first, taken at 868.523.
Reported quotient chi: 1.01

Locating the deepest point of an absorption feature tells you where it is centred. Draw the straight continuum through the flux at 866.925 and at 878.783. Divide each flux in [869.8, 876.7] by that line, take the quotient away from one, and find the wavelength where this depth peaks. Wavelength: 871.930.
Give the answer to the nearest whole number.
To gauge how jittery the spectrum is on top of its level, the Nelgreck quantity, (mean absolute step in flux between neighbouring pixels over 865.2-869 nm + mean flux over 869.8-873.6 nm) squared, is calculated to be 149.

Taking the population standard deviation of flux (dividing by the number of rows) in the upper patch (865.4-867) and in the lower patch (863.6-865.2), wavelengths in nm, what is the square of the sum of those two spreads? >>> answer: 0.21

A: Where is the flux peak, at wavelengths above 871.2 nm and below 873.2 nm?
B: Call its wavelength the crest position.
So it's 873.135 nm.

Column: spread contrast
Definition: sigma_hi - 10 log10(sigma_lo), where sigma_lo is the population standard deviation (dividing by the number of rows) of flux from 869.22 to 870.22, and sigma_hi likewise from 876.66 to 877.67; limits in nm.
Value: 14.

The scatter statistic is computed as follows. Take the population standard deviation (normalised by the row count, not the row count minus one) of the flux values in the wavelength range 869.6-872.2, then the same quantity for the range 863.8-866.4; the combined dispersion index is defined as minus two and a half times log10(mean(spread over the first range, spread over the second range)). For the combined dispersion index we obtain 1.61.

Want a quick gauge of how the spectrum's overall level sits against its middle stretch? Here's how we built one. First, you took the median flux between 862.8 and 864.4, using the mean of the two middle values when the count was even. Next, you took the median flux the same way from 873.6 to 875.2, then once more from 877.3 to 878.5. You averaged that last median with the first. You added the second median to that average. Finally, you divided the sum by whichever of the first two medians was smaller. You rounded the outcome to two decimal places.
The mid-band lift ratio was 2.12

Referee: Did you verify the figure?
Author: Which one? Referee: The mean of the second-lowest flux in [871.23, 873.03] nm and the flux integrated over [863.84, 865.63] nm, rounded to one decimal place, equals 16.5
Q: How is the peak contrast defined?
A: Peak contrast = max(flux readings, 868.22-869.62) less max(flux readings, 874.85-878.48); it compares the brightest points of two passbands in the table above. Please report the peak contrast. -0.54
